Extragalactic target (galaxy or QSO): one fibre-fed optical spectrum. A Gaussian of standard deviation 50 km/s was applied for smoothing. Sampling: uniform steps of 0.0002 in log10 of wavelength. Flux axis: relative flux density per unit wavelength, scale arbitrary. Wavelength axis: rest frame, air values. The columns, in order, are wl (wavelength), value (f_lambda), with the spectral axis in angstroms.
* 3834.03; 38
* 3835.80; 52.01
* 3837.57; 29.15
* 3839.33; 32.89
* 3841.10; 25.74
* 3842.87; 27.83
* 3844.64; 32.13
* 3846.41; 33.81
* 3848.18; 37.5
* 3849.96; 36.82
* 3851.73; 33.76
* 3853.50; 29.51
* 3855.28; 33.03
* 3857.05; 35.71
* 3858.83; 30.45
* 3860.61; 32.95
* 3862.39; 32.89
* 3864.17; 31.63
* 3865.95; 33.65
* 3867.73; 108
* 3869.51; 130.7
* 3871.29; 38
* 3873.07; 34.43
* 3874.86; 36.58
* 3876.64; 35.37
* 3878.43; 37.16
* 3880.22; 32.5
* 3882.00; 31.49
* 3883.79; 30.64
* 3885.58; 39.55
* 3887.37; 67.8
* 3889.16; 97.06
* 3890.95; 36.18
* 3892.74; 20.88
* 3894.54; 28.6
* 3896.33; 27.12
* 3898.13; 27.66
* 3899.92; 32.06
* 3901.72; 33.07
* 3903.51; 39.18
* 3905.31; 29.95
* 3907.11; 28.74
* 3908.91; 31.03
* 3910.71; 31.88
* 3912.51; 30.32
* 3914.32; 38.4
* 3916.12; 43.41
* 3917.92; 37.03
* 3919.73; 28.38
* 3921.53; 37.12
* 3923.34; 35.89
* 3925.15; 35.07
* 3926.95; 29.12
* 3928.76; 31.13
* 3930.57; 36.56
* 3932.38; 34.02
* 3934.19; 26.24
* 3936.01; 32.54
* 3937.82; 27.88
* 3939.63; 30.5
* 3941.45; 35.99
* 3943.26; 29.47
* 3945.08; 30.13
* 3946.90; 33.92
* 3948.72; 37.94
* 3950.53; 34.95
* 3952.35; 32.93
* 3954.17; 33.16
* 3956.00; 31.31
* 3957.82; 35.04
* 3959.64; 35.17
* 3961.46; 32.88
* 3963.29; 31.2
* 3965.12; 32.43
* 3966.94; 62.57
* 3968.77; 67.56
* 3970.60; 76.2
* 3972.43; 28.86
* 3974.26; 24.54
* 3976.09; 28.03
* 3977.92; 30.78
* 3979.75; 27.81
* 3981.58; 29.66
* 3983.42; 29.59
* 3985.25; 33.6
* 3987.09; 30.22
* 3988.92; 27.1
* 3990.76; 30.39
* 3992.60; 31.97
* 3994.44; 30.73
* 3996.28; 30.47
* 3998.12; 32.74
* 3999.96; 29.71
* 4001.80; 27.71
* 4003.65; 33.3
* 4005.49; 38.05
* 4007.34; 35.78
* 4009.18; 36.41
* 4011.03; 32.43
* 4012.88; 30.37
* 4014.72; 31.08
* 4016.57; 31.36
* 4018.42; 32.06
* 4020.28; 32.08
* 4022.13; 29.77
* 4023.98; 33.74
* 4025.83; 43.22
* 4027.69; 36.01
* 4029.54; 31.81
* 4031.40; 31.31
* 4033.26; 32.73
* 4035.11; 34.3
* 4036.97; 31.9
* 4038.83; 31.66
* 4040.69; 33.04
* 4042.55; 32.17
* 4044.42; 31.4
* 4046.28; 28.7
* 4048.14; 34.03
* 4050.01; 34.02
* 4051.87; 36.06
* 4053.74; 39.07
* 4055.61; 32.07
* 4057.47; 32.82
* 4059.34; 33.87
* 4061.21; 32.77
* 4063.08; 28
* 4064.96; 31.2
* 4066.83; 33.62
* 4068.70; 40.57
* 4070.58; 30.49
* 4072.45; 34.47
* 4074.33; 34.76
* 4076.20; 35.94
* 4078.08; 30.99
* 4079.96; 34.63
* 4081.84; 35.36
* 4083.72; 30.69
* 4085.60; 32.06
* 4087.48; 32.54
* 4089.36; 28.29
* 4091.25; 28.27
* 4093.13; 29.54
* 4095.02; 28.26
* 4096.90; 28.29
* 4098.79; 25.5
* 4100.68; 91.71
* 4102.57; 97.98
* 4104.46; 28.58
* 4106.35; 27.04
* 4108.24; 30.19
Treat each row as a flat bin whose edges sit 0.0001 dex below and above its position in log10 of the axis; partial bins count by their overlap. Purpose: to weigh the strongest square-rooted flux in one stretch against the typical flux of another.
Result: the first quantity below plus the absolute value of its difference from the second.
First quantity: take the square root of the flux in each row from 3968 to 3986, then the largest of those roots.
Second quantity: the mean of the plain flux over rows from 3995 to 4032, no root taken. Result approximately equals 33.0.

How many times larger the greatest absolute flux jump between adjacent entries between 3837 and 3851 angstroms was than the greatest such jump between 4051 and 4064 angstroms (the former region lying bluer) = 1.0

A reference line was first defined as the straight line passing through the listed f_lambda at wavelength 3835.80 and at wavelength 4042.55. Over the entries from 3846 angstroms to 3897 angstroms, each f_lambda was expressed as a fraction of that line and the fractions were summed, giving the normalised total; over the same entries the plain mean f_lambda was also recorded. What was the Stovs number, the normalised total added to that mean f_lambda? 68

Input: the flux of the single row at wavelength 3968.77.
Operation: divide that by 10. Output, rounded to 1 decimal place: 6.8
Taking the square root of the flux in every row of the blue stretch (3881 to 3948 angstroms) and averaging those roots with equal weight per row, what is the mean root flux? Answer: 5.85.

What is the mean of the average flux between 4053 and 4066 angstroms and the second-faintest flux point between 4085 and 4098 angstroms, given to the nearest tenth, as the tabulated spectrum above 30.5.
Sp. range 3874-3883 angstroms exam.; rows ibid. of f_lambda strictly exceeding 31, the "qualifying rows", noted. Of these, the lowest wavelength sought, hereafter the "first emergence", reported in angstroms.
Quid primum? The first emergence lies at 3874.86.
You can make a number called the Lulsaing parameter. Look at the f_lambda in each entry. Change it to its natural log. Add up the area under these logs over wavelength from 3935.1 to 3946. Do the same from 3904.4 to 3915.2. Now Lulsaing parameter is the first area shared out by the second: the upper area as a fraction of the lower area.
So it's 1.00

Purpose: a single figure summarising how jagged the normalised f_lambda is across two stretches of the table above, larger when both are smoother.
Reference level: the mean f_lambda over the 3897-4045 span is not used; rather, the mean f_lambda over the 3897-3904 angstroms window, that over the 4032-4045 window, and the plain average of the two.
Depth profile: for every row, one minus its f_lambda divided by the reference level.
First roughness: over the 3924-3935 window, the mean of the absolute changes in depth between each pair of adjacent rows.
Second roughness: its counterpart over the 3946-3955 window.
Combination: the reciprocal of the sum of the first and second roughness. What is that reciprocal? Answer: 4.6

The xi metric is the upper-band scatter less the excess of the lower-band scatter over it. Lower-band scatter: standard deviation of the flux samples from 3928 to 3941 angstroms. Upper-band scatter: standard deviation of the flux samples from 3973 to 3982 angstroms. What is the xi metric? 1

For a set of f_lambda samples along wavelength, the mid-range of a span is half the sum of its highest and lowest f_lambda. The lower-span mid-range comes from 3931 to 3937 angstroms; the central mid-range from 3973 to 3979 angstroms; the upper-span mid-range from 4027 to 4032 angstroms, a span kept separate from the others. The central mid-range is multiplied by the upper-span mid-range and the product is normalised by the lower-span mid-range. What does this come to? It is 31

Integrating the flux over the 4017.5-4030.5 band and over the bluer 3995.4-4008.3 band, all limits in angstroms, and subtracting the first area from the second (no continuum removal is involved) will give -23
